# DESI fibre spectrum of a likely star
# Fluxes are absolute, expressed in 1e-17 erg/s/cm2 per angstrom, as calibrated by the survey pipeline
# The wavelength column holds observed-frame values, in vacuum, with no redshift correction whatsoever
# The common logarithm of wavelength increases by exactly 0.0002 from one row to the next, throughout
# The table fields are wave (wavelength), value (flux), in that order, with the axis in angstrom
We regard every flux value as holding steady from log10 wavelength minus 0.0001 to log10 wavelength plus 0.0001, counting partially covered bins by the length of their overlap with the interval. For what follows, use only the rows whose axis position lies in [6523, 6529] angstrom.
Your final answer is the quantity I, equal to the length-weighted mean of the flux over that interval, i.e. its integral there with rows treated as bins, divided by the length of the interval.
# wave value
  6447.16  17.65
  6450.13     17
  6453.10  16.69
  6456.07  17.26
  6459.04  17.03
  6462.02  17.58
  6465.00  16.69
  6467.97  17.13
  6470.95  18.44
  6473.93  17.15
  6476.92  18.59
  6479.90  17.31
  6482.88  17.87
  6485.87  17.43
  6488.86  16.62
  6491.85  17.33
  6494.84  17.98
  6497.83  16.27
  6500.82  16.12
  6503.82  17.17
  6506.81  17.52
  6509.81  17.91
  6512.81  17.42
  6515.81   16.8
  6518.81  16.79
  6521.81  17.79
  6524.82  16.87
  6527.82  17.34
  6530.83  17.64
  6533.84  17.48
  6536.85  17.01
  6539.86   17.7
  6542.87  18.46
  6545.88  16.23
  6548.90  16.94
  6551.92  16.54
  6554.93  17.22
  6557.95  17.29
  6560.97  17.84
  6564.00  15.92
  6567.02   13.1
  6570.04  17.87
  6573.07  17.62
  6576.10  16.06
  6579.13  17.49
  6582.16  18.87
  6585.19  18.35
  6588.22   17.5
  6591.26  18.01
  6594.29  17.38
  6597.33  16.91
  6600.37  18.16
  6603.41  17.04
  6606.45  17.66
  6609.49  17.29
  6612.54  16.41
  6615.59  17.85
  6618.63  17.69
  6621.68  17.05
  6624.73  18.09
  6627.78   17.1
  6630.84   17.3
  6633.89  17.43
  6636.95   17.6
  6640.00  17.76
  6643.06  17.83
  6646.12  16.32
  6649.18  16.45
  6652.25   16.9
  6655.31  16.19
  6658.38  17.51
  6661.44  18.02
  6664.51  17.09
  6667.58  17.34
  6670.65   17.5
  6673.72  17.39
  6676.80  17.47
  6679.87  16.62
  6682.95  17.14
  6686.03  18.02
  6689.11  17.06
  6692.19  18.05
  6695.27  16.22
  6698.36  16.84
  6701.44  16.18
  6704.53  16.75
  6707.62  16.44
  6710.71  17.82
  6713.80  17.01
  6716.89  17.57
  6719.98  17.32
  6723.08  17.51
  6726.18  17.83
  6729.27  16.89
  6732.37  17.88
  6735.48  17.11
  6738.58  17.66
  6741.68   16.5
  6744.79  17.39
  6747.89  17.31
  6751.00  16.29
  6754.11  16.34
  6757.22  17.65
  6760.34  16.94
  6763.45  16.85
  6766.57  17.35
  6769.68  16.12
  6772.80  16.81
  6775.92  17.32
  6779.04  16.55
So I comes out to 17.13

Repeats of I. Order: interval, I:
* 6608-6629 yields 17.36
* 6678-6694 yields 17.37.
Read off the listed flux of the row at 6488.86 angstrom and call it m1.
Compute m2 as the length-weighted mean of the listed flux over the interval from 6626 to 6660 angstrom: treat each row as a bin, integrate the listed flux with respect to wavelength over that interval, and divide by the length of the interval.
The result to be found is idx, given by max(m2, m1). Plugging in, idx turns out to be 17.1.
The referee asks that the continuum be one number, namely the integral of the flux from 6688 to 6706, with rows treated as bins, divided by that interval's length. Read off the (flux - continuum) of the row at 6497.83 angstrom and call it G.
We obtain -0.6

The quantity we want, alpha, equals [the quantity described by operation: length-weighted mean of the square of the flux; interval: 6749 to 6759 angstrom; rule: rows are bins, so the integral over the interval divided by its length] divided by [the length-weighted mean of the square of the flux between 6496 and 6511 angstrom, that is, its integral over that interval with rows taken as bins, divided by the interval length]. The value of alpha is 0.97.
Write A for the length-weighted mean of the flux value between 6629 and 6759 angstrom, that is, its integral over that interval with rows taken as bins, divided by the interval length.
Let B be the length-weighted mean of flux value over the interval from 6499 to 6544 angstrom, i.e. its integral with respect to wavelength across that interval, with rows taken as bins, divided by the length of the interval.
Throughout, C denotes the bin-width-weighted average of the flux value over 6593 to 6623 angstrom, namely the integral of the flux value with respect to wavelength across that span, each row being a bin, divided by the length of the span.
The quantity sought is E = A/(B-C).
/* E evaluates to -659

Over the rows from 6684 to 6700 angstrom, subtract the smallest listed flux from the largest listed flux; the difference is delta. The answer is 1.8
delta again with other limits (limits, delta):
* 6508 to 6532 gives 1.1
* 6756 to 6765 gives 0.8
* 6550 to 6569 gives 4.7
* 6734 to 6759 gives 1.4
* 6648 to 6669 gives 1.8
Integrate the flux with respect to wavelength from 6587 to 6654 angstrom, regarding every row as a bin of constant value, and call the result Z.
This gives 1162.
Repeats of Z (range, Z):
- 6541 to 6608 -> 1153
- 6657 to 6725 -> 1171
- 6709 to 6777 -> 1167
